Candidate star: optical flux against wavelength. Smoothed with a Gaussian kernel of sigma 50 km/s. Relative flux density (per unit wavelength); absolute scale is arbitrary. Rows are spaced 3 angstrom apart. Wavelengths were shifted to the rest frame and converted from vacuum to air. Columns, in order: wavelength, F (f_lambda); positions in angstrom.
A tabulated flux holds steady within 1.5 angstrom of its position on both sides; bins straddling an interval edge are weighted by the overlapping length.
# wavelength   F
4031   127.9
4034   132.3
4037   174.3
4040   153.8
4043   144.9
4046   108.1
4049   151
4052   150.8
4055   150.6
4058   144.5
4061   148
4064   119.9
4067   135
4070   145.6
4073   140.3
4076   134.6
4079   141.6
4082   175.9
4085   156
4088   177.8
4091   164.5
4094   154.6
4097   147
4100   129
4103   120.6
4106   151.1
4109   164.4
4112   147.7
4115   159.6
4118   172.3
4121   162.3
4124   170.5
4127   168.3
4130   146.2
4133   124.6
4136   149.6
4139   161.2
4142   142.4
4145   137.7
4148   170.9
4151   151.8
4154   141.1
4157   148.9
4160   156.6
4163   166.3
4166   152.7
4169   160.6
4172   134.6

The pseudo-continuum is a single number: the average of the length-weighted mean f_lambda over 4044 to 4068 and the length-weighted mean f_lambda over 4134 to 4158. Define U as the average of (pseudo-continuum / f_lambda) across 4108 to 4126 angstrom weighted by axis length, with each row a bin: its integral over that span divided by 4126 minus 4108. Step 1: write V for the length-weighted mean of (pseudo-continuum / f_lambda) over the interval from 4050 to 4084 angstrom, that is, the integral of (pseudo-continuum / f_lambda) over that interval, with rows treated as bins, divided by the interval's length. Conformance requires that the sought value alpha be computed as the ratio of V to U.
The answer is 1.13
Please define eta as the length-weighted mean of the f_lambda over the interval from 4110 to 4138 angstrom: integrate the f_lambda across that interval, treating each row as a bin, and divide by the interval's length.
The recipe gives 156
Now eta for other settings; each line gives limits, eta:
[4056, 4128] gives 151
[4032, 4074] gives 143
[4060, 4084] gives 143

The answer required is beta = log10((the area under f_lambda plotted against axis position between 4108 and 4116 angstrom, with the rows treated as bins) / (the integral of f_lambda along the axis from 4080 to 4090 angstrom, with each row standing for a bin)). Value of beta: -0.13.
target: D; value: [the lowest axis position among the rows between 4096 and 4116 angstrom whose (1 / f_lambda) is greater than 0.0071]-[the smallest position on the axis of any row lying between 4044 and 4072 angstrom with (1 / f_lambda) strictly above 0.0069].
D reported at 54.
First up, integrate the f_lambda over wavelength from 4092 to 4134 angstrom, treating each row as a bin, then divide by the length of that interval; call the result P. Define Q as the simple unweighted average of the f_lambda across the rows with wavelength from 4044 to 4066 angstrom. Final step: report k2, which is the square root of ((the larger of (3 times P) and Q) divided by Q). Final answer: 1.81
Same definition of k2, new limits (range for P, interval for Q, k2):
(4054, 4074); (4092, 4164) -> 1.66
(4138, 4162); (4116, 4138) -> 1.71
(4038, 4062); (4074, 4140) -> 1.68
